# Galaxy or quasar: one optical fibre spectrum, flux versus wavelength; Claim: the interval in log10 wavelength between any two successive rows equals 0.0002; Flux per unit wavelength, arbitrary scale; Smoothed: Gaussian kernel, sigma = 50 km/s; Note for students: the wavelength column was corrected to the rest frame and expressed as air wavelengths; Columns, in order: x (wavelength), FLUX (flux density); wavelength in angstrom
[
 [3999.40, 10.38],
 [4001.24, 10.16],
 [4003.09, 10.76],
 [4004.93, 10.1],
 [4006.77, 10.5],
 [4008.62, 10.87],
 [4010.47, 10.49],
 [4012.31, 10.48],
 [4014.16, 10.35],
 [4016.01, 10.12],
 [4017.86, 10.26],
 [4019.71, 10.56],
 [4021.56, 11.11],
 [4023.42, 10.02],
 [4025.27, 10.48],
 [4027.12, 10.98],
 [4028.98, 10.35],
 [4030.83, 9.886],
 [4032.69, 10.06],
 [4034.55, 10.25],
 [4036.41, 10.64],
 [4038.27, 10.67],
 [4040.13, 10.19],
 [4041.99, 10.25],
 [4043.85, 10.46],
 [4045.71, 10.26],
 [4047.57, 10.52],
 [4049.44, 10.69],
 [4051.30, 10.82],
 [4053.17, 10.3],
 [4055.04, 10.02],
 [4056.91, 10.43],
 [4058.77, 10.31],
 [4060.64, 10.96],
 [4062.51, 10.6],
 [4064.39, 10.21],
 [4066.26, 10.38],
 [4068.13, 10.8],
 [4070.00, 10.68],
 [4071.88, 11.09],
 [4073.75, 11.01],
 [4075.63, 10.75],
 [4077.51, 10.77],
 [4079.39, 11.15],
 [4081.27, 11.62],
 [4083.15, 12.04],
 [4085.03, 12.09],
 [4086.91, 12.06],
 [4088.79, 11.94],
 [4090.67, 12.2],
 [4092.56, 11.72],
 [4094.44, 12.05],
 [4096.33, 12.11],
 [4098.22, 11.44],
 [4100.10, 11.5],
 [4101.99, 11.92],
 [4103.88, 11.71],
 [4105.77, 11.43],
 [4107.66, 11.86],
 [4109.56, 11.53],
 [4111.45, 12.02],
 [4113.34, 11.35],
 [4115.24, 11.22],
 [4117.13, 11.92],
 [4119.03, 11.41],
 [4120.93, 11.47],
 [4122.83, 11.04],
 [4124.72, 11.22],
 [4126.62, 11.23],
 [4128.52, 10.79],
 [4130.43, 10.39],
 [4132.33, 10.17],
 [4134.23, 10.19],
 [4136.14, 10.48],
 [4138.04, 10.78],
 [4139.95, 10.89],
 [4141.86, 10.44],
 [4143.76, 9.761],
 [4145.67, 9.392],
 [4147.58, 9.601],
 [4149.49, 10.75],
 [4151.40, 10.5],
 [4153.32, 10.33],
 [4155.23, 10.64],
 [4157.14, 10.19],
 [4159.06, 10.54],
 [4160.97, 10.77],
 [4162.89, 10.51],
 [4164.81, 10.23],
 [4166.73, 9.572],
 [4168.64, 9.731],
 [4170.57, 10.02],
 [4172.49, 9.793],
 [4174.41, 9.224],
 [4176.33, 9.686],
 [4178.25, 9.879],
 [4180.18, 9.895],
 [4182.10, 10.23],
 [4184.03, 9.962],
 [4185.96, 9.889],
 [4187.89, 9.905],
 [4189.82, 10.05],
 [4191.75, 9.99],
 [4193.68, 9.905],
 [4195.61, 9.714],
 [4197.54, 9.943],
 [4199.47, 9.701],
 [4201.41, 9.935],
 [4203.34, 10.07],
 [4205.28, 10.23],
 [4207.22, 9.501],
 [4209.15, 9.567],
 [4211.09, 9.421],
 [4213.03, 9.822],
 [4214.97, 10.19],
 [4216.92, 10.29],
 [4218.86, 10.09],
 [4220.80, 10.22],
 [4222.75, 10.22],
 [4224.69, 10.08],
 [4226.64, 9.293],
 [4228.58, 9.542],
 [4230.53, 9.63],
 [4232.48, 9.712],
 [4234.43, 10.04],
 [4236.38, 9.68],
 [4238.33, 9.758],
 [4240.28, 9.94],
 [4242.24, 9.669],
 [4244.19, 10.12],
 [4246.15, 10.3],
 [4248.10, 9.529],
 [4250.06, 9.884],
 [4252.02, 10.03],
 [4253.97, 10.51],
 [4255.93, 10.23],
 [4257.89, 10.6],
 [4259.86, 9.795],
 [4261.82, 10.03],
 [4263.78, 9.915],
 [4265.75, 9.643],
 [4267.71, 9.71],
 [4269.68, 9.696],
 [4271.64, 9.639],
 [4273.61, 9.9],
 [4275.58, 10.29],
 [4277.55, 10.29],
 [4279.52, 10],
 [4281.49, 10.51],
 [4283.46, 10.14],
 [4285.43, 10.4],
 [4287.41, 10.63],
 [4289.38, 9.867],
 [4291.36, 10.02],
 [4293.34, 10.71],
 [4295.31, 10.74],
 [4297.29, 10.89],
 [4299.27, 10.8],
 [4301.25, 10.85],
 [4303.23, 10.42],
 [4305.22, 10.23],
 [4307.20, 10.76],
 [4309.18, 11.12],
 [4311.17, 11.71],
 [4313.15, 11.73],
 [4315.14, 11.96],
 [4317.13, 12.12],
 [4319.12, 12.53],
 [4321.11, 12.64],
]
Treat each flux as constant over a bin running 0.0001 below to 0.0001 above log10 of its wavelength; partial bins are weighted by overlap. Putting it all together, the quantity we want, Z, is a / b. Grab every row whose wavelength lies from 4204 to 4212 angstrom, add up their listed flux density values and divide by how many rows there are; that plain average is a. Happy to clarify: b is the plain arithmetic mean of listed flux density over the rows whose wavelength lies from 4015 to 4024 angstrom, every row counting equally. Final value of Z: 0.93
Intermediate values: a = 9.7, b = 10.4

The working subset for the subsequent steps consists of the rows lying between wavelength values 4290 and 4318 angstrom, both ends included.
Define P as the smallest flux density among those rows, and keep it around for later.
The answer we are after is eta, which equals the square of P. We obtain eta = 100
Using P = 10.02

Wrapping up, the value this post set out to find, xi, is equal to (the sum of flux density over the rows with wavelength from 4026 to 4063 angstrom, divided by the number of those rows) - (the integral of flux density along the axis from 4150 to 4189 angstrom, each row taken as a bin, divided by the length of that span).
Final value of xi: 0.35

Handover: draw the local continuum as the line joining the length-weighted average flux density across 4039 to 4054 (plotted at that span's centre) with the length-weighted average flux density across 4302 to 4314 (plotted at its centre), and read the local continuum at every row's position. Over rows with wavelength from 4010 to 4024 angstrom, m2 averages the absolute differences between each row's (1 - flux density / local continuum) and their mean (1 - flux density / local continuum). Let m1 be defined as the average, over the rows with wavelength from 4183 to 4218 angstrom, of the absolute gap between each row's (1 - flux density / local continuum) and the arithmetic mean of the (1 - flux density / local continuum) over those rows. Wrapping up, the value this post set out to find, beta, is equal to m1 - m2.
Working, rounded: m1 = 0.018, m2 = 0.023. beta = -0.005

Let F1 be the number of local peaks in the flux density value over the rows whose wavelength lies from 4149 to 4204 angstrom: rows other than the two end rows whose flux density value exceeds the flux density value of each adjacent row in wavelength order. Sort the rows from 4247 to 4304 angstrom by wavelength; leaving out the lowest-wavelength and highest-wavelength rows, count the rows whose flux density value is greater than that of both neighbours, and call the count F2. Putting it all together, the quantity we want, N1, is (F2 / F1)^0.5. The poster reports 1.15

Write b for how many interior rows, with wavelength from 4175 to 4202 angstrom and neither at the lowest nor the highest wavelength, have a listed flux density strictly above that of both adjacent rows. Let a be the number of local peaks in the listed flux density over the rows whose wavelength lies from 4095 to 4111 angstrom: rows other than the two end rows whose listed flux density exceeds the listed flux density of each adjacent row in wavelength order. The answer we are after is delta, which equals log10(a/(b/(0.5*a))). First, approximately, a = 2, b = 3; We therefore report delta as -0.2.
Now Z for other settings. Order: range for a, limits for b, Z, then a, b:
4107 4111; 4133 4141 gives 1.10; 11.7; 10.6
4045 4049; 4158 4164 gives 0.98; 10.4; 10.6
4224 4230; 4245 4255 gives 0.96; 9.6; 10.1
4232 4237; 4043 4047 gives 0.95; 9.8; 10.4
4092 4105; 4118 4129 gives 1.05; 11.8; 11.2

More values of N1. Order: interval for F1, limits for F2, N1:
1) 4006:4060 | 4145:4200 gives 1.00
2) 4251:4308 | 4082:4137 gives 1.06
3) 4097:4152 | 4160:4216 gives 0.87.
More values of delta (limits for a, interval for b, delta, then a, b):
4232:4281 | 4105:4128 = 0.8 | 7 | 4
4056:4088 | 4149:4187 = 0.3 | 4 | 4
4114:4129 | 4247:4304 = -0.2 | 3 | 8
